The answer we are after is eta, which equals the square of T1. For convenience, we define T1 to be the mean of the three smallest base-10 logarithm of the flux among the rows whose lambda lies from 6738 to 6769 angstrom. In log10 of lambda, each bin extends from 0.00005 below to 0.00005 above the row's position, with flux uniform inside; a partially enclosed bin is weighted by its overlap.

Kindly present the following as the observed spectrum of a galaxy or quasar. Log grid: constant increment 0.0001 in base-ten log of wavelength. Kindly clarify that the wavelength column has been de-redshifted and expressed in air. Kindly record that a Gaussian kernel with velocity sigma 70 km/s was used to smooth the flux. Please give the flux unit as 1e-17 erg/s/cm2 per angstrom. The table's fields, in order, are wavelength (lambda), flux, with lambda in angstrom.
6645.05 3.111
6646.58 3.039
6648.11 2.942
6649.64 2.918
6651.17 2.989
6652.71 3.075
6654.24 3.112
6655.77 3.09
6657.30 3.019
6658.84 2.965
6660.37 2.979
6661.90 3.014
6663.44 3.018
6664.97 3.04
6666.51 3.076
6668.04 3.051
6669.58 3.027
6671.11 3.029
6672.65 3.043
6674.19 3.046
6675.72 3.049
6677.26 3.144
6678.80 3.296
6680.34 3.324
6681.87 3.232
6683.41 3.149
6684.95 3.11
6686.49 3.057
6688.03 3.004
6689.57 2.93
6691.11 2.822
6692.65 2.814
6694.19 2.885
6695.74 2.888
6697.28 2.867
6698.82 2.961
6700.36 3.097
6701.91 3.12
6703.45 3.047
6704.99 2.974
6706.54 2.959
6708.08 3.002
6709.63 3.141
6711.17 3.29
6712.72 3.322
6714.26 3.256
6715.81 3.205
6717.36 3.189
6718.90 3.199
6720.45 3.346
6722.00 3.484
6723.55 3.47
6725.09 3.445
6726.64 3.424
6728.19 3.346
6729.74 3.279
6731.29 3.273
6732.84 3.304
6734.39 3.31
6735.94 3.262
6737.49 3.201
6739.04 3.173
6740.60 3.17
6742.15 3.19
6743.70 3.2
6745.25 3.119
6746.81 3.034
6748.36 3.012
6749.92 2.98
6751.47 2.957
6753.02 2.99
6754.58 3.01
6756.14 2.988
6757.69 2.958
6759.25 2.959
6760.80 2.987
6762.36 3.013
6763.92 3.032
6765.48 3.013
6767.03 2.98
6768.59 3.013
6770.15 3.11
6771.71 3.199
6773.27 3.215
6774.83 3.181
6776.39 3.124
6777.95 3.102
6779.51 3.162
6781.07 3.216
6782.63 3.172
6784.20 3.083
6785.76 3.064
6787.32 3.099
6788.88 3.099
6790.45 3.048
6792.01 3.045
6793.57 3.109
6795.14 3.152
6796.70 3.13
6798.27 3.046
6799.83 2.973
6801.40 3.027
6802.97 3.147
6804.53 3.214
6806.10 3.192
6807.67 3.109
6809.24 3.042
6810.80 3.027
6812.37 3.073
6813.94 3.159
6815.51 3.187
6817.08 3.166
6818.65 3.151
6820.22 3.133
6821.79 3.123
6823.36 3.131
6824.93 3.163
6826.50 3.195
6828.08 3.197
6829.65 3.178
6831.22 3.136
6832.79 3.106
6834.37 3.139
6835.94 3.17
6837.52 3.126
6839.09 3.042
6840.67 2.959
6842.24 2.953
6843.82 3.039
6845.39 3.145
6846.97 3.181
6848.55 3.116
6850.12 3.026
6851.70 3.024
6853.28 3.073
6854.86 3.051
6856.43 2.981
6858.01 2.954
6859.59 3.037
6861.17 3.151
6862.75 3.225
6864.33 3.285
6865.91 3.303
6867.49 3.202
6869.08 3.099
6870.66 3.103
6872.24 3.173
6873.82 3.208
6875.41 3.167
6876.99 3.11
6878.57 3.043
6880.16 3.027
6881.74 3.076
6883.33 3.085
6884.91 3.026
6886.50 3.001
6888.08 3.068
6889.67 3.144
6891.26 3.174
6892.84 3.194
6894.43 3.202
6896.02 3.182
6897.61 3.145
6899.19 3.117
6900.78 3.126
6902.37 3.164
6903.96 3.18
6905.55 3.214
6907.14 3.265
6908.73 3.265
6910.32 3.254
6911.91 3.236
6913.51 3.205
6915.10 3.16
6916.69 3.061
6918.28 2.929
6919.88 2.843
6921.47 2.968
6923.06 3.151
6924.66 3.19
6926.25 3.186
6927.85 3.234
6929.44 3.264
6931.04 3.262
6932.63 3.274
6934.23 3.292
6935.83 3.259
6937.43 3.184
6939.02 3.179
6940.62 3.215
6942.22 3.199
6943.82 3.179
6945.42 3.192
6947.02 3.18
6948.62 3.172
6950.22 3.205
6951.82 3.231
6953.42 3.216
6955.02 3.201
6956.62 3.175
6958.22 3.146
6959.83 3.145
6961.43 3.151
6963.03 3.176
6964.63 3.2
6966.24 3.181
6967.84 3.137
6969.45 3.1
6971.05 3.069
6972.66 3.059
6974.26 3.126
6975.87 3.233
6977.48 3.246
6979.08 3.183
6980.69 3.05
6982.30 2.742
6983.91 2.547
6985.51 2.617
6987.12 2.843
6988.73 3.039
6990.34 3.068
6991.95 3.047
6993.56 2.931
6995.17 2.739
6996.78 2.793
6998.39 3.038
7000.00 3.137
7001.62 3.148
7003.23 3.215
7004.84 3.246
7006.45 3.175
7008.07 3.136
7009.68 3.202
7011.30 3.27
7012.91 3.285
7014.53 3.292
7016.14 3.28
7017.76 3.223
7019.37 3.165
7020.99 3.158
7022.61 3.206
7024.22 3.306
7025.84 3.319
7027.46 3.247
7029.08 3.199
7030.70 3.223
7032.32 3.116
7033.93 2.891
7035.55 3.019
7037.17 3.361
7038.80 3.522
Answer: 0.222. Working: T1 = 0.471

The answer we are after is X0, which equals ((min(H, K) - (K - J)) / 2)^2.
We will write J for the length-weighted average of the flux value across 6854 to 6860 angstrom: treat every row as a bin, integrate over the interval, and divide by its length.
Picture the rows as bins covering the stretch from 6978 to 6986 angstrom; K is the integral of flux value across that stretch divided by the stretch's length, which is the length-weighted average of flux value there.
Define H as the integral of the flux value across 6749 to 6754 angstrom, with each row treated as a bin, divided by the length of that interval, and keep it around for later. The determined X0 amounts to 2.26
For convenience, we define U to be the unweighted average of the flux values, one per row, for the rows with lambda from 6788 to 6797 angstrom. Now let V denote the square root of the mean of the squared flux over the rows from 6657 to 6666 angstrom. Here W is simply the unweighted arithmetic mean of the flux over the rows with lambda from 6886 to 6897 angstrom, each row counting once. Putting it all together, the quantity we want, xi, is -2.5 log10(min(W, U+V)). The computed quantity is -1.24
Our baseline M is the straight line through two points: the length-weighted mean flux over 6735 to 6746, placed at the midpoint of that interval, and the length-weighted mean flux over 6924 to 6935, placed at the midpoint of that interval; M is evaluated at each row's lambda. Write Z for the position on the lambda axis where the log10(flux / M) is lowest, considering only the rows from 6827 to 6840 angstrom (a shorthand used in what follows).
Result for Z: 6839.09 angstrom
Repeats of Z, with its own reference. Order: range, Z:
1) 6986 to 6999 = 6995.17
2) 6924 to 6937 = 6926.25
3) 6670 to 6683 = 6671.11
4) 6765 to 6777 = 6767.03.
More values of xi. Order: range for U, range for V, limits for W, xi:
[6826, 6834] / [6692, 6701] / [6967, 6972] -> -1.23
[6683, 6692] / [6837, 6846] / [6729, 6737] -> -1.29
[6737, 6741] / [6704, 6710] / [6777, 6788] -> -1.24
